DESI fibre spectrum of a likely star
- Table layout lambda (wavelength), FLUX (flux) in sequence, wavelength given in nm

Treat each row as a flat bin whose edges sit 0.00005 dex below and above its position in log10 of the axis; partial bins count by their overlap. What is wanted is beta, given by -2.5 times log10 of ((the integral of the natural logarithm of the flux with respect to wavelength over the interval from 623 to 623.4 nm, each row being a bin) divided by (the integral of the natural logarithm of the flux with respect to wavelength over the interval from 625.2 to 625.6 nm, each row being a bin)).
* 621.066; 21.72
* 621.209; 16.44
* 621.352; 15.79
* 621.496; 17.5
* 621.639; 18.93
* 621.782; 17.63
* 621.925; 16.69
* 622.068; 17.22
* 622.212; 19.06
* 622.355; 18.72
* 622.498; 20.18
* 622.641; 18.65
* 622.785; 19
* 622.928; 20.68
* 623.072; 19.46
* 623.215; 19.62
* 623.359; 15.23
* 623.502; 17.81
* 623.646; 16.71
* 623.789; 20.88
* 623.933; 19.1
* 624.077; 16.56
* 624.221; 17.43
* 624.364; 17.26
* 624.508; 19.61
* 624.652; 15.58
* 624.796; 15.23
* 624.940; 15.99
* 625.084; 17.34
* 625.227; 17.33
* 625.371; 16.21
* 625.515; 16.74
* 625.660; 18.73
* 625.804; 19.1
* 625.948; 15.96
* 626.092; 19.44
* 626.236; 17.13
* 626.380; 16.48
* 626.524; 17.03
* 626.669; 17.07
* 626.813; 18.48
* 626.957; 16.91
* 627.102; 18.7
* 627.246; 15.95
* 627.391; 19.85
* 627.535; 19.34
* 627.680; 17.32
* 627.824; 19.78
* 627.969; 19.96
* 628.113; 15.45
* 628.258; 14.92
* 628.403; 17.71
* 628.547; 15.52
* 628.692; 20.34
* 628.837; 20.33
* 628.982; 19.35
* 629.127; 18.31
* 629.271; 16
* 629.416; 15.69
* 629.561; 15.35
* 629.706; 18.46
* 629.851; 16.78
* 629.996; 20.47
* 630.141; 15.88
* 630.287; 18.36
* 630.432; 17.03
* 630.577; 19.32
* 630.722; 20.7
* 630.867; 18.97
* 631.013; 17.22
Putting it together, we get -0.03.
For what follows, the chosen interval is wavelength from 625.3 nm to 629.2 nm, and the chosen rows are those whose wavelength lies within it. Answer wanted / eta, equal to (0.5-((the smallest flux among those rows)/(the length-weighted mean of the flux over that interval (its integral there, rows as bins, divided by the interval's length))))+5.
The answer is 4.66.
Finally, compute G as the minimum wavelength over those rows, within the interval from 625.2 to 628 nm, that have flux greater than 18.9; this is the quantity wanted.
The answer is 625.804 nm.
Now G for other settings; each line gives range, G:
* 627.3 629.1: 627.391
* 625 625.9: 625.804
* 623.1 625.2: 623.215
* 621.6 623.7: 621.639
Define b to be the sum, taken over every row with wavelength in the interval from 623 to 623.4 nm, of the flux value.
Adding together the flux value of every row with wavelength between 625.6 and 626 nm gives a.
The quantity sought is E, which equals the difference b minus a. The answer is 0.5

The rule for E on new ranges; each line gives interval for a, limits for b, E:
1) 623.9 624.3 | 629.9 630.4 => 1.6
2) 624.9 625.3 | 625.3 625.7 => 1.0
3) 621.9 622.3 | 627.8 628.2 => 2.2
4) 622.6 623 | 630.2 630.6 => -3.6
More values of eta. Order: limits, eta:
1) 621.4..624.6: 4.67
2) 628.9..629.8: 4.61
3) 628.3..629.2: 4.66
